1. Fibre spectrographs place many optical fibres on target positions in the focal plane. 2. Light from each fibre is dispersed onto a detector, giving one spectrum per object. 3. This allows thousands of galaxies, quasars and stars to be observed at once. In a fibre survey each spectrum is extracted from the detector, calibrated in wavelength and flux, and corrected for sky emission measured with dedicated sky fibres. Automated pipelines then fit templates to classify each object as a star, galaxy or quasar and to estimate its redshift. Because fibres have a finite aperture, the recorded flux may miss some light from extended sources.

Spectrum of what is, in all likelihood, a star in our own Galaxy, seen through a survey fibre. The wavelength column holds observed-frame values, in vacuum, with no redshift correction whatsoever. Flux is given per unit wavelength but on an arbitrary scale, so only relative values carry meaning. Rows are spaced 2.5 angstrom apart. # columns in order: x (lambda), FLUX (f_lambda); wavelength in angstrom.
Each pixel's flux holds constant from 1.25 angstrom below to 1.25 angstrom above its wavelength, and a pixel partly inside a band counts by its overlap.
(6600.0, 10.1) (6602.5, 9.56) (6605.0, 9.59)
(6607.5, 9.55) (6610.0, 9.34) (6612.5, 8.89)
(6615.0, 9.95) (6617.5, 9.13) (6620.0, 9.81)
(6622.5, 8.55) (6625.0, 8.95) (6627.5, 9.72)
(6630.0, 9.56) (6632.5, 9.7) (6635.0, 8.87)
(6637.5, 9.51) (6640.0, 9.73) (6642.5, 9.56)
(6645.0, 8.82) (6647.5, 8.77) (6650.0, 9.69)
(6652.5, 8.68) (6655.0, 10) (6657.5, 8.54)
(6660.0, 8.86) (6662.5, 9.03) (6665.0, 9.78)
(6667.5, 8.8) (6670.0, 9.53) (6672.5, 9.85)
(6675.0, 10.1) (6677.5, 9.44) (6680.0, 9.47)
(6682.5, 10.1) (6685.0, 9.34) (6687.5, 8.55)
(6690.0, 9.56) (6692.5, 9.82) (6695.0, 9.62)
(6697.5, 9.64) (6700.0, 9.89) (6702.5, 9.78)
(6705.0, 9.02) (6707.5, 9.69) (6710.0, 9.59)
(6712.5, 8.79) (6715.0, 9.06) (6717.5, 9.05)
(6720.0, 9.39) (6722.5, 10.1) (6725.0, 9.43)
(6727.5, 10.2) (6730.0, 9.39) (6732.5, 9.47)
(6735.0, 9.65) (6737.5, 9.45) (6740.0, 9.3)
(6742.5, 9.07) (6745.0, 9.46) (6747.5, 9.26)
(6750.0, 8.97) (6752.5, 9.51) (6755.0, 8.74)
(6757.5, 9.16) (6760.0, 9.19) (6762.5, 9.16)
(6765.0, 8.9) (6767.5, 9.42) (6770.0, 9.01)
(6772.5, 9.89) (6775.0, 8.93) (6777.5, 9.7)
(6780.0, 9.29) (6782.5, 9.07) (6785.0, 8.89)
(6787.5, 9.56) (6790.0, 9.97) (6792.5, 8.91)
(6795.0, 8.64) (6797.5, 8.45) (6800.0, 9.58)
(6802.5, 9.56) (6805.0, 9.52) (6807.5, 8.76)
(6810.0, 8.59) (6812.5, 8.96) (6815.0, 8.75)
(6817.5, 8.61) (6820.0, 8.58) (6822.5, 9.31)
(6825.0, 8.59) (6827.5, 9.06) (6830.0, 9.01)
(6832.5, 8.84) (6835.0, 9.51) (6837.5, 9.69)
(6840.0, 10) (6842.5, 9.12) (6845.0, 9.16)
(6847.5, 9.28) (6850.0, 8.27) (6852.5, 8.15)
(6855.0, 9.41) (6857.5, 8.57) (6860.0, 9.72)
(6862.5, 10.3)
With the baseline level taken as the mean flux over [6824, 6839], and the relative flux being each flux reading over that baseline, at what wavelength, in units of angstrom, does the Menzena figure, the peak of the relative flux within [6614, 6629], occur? 6615.0 angstrom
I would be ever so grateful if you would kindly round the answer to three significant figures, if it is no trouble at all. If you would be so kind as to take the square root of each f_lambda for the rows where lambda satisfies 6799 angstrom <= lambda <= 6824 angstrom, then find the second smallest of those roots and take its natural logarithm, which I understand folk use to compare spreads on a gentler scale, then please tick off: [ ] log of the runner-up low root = 1.08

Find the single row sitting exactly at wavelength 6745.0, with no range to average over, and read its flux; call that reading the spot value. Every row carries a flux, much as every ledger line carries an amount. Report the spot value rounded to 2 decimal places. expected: 9.46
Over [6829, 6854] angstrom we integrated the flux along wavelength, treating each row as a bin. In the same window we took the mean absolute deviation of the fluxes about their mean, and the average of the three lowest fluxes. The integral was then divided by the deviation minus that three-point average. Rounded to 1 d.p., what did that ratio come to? -28.5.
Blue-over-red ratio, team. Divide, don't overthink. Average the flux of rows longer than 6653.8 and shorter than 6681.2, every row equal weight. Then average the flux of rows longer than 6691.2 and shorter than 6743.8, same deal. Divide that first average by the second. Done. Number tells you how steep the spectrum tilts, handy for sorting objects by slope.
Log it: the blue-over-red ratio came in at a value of 0.99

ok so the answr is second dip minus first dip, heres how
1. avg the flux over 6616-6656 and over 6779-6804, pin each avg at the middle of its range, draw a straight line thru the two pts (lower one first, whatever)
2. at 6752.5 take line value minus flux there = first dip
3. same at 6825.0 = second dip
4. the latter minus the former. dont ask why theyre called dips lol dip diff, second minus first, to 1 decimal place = 0.9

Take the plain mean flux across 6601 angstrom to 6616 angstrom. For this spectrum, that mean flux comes 9.48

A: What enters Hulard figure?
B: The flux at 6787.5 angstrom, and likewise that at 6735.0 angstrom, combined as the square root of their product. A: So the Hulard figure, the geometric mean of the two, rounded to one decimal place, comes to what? 9.6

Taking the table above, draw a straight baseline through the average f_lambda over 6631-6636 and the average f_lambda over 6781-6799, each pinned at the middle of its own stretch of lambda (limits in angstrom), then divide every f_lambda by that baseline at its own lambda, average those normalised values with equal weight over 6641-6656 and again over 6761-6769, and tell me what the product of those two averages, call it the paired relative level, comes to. 1.00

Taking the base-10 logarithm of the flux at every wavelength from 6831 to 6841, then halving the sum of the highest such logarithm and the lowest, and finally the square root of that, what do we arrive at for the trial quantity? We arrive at 0.987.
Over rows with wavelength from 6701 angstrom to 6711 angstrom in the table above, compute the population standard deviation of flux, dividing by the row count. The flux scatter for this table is 0.30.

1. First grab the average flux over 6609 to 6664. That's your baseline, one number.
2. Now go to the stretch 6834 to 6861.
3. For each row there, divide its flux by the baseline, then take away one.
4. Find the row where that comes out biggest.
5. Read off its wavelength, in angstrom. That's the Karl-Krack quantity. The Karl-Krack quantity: 6840.0 angstrom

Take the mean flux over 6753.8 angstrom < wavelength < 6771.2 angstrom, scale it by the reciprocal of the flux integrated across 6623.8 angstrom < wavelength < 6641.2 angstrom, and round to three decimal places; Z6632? 0.055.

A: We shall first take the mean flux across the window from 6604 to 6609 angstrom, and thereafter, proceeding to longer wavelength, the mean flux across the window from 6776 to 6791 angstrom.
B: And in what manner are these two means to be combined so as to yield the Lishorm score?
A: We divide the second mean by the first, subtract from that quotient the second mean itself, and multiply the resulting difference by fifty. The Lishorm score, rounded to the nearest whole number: -421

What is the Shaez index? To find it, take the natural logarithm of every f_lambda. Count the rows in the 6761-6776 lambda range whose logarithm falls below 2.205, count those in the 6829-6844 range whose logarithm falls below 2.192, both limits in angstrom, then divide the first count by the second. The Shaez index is 3.0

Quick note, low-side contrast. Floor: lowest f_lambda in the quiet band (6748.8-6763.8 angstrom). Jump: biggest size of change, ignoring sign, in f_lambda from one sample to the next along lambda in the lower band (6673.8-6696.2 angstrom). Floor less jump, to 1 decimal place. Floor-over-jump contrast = 7.7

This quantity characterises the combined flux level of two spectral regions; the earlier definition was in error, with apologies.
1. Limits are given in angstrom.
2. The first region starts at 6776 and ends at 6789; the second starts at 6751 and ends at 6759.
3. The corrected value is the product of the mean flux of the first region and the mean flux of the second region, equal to 85.0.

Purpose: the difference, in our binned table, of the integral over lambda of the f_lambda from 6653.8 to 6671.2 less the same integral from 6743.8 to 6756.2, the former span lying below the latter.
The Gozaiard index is 46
